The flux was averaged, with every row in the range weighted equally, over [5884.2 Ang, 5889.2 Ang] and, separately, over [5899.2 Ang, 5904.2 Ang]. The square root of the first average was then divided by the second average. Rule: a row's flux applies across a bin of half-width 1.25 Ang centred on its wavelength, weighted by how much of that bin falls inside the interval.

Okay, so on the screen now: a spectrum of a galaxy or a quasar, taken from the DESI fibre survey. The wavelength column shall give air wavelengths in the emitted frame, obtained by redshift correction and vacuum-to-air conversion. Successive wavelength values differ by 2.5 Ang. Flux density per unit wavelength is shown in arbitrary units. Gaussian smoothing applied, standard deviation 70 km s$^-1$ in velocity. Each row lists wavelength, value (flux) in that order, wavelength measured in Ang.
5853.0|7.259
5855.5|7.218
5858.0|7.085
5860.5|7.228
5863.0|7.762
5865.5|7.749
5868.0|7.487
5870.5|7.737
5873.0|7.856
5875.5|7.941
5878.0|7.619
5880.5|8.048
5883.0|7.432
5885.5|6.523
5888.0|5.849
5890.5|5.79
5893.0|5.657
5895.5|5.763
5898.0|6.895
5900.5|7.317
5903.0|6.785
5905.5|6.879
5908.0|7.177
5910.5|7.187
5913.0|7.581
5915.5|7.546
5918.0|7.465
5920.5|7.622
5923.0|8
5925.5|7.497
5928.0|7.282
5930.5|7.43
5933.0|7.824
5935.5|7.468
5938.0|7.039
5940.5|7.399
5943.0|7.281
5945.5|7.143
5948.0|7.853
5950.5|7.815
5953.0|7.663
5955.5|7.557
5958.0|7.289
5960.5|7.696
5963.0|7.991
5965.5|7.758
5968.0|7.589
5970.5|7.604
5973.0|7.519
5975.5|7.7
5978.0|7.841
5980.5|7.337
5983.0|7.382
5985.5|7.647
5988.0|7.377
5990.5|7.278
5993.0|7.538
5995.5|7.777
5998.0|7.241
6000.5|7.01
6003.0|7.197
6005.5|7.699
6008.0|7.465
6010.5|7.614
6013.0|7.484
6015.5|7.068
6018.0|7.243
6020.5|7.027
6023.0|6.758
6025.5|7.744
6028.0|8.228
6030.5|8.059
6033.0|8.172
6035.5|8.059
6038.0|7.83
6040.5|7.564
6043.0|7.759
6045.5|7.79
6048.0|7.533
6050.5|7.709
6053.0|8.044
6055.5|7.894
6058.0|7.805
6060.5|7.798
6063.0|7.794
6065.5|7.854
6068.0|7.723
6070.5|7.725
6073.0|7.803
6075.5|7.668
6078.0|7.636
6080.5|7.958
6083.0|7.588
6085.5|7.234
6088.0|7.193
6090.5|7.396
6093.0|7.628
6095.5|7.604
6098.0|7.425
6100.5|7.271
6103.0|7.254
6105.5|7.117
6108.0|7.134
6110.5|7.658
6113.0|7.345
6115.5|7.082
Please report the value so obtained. 0.353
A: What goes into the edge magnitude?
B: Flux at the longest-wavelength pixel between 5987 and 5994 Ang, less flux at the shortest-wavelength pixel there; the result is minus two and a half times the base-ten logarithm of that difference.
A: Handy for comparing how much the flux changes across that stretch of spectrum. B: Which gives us 2.0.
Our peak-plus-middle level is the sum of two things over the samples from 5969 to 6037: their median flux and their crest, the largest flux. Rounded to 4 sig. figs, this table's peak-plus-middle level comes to 15.75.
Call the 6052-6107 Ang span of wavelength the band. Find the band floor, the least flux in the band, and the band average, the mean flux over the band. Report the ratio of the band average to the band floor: 1.069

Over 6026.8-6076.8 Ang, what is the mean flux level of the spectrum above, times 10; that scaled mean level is 78.4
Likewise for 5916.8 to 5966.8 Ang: 75.5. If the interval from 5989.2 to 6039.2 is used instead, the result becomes 75.2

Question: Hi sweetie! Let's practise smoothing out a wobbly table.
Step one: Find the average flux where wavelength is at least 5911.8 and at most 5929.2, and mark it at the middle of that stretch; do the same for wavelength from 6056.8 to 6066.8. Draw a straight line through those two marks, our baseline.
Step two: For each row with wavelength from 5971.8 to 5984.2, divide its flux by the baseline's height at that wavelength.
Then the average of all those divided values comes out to 0.99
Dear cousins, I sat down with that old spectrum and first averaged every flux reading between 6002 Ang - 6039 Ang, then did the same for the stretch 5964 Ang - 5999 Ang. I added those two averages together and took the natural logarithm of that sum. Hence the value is 2.72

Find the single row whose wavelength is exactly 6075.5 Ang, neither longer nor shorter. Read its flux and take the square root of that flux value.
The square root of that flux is 2.77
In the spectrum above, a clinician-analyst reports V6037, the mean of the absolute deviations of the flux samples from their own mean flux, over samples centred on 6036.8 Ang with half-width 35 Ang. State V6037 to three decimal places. 0.265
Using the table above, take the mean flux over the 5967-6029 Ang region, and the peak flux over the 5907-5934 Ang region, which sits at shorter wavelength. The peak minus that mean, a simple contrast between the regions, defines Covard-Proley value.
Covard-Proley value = 0.55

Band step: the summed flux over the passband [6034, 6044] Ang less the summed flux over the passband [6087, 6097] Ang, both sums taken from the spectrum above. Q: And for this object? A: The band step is 1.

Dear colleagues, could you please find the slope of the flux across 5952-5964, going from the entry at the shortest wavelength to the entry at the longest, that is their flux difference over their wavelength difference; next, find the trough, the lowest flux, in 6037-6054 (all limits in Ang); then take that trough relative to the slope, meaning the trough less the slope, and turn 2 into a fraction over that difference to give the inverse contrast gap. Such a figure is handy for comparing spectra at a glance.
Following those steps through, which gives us 0.267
